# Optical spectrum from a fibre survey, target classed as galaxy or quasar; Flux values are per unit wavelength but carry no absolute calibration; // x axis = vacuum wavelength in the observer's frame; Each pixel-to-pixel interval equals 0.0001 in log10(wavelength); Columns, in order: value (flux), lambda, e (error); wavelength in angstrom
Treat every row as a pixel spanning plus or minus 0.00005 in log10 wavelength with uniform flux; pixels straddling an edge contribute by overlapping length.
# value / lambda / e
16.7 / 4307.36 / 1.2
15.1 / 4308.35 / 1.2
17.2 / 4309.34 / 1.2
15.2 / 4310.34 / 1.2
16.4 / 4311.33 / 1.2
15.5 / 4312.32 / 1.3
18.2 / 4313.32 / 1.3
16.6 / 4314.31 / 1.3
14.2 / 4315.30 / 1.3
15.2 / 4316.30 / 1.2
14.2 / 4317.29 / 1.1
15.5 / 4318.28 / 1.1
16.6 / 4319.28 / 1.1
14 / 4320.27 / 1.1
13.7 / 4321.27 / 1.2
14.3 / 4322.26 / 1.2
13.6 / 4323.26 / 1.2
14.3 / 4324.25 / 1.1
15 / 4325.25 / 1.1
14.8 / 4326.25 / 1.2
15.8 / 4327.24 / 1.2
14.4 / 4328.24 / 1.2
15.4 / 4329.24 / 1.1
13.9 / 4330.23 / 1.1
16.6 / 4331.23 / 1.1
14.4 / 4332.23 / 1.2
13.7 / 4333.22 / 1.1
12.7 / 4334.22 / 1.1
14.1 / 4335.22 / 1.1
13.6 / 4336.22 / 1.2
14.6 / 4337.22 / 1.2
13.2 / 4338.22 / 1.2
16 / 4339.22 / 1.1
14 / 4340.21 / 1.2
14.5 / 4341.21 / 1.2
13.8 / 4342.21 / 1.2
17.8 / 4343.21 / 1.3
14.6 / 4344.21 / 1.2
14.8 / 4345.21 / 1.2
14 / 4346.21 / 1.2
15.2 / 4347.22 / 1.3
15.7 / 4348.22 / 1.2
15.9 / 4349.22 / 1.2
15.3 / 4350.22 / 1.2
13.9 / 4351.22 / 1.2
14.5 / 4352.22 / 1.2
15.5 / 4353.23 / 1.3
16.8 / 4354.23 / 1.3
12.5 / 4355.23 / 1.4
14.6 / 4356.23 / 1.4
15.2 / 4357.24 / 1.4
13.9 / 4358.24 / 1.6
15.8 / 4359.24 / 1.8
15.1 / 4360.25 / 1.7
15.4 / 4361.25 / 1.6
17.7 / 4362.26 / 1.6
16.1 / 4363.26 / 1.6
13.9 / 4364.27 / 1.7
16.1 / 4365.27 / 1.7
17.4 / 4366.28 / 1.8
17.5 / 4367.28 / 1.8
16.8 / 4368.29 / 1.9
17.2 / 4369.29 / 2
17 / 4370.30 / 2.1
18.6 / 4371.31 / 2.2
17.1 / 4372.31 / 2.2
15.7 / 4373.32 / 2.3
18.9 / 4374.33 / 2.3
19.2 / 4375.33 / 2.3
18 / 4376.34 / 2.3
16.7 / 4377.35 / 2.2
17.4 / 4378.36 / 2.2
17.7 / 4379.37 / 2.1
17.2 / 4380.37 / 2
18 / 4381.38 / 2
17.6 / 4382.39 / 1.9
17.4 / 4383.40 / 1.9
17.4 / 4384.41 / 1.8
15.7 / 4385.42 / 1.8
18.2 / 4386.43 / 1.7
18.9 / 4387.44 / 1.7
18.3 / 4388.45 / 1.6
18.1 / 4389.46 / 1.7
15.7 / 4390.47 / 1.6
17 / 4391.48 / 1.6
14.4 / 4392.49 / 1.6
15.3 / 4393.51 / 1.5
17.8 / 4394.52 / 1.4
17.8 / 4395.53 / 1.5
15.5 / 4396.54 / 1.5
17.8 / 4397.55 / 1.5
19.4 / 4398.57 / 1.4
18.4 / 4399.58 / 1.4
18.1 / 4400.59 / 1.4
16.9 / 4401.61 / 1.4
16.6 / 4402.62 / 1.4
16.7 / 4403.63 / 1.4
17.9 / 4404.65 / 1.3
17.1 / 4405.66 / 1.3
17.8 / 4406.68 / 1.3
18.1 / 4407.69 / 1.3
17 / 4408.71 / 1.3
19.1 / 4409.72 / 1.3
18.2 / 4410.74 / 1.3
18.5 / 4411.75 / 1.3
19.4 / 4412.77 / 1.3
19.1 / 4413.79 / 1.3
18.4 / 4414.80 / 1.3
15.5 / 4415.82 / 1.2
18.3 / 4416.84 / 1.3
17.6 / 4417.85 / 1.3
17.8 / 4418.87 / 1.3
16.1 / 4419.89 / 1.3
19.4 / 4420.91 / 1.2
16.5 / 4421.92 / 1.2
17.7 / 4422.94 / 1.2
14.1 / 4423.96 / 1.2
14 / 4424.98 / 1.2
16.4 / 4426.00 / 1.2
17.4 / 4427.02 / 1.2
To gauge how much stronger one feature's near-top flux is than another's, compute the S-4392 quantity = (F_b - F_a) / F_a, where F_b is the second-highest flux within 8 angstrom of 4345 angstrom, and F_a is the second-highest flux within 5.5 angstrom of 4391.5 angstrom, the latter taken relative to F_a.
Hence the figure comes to -0.126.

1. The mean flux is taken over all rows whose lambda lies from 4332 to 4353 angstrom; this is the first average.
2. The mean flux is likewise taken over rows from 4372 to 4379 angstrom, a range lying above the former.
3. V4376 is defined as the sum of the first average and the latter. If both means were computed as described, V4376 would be 32.2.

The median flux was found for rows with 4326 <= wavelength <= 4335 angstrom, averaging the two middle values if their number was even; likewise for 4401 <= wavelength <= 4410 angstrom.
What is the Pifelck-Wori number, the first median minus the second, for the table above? -2.70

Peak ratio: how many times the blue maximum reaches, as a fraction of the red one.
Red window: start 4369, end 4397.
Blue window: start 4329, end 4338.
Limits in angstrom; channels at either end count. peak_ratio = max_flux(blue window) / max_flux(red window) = 0.86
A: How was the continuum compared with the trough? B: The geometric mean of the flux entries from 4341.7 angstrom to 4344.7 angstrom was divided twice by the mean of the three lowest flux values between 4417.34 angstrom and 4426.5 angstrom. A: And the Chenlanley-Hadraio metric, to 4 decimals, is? 0.0705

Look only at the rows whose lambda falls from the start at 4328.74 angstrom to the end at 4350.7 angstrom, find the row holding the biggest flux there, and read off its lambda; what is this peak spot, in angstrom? 4343.21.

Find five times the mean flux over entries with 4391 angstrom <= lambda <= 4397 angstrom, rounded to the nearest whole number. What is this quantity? 82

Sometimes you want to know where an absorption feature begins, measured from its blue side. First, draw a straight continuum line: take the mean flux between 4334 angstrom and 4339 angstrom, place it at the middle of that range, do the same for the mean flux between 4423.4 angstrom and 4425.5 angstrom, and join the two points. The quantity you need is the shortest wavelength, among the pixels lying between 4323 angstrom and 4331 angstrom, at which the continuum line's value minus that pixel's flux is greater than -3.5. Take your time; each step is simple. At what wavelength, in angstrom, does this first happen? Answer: 4323.26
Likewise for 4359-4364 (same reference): 4359.24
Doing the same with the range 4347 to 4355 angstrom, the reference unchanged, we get 4347.22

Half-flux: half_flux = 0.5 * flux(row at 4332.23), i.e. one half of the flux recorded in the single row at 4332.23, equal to 7.2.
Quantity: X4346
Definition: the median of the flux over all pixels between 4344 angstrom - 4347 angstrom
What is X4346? 14.6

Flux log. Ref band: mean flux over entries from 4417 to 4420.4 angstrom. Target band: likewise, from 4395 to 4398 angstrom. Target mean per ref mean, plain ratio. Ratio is 0.99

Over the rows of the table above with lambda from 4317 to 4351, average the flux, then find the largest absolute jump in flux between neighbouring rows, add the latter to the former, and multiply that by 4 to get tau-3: 74.8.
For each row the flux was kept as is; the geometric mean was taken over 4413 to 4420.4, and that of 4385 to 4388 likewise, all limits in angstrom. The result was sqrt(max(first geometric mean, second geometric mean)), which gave 4.19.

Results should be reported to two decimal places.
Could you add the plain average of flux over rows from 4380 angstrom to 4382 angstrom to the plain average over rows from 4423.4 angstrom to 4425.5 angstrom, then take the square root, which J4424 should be 5.63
